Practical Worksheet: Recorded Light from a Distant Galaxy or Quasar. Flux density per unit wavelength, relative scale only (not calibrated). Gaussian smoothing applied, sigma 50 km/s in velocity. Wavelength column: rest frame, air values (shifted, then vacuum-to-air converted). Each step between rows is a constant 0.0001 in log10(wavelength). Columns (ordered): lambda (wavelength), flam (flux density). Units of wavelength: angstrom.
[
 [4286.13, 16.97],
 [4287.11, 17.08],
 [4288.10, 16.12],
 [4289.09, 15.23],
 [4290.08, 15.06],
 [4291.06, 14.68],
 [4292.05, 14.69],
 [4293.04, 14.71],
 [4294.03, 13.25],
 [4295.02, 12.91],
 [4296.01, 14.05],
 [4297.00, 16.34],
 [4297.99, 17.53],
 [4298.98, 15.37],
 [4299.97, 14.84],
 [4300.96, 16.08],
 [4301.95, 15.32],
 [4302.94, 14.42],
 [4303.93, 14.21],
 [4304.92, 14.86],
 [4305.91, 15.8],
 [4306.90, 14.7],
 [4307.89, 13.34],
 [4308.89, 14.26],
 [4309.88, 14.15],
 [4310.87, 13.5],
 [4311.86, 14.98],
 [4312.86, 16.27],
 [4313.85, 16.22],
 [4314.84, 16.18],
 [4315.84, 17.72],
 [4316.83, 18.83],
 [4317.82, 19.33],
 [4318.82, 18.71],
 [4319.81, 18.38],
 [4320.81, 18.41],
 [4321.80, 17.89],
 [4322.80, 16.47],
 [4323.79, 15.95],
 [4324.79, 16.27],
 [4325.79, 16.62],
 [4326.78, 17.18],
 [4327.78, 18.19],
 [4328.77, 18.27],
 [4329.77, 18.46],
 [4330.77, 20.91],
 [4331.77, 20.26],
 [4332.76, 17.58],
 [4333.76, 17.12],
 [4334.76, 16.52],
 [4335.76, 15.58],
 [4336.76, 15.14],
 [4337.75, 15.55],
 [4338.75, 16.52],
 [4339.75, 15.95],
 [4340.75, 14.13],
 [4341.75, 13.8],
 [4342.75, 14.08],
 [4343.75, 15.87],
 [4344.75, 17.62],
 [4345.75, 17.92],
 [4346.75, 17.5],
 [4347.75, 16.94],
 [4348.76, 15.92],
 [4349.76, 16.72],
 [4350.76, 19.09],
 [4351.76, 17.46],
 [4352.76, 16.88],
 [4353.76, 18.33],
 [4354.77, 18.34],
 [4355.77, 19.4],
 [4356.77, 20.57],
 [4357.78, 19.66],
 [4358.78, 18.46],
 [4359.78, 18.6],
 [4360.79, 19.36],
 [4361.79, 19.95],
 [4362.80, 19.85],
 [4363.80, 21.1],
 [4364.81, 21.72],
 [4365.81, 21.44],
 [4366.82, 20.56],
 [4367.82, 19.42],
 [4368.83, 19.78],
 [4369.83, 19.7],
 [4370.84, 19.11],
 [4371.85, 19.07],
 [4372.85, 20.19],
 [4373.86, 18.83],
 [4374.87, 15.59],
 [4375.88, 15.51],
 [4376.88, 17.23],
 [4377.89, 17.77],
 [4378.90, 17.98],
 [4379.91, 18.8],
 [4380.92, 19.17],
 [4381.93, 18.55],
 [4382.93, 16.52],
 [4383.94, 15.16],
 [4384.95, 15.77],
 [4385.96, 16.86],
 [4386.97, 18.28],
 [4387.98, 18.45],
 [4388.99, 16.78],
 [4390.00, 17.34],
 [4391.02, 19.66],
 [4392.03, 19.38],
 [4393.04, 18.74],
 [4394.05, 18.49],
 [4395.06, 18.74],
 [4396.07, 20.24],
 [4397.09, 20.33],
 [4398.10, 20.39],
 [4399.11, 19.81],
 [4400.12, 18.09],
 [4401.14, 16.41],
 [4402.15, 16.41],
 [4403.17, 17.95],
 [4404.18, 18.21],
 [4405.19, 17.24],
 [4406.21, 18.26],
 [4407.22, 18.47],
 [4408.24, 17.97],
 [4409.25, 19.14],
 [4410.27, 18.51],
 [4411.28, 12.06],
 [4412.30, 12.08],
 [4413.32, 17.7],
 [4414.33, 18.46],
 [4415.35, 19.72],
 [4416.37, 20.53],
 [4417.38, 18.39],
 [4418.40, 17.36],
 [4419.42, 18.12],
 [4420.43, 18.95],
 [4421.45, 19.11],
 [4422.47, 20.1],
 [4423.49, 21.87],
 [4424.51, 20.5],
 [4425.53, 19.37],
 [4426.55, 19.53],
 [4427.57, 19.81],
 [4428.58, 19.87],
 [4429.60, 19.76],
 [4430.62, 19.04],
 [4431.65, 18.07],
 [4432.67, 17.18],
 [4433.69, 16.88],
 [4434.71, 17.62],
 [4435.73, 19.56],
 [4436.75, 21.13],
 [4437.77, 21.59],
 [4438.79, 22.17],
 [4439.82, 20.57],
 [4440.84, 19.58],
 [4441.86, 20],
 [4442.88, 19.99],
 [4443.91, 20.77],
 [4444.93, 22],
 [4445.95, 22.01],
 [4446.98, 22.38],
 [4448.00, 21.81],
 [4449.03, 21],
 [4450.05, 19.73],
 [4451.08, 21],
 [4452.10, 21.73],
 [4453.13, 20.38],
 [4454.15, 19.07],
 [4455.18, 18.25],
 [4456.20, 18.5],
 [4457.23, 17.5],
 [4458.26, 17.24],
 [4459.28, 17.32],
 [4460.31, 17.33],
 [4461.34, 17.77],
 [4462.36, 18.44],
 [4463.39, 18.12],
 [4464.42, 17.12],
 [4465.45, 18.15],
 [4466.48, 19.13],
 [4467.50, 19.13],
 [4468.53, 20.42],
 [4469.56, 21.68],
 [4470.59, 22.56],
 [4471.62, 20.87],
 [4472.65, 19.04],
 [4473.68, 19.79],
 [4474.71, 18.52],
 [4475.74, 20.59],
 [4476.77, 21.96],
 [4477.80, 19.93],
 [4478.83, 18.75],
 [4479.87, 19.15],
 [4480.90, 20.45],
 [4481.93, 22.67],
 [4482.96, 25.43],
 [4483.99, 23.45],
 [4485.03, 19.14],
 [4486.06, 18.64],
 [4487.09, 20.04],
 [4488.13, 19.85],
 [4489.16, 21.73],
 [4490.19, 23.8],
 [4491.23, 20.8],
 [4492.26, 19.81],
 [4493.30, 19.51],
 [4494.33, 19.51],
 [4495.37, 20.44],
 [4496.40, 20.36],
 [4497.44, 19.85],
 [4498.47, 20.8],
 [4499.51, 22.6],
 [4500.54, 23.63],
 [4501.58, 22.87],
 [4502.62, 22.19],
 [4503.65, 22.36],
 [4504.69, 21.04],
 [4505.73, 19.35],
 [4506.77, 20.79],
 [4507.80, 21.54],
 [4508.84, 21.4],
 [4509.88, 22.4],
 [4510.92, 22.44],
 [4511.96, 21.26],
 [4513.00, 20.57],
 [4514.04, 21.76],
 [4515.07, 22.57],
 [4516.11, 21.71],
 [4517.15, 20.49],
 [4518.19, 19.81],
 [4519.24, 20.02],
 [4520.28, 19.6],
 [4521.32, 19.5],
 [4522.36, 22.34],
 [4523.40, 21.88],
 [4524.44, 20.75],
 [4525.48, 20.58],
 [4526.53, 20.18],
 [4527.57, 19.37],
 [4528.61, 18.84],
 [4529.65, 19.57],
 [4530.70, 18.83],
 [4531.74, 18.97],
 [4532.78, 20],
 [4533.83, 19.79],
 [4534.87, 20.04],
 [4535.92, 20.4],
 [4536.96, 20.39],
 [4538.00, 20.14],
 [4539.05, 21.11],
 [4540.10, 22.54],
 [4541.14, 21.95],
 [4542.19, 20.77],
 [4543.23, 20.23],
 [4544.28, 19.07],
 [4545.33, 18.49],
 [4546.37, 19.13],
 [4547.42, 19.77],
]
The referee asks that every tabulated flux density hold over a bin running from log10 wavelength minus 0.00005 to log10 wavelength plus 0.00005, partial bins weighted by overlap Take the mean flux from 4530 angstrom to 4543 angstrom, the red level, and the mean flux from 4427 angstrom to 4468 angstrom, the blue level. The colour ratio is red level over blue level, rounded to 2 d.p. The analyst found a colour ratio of 1.05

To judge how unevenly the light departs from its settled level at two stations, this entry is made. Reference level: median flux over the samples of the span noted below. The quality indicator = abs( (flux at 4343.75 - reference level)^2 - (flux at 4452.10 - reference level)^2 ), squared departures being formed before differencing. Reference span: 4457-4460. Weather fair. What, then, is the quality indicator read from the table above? 17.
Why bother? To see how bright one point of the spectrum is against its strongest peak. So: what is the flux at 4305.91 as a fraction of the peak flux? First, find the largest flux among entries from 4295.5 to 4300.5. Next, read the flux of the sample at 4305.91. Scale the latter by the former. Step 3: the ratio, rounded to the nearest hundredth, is 0.90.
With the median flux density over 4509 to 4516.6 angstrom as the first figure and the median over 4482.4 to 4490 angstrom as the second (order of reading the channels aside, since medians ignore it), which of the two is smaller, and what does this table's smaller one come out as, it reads 20.0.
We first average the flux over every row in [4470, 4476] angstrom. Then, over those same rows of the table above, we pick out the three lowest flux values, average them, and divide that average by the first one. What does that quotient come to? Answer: 0.945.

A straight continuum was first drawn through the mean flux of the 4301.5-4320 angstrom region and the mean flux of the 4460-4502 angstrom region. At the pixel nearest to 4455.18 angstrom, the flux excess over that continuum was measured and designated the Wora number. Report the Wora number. -1.41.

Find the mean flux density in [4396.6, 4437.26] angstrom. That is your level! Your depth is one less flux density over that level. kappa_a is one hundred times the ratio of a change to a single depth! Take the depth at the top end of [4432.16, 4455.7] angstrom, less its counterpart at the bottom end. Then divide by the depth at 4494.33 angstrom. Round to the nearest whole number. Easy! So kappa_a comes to 106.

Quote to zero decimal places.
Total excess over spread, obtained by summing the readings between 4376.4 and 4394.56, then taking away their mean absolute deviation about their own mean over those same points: 320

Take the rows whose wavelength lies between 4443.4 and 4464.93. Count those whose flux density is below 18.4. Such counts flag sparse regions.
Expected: 8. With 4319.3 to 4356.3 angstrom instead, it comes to 31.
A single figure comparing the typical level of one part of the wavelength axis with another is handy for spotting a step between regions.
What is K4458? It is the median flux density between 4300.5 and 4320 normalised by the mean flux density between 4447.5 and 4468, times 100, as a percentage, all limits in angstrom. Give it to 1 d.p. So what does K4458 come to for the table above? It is 82.2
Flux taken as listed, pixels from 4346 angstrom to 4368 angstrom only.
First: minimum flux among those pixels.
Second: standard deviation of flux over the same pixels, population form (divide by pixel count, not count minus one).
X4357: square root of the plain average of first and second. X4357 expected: 2.96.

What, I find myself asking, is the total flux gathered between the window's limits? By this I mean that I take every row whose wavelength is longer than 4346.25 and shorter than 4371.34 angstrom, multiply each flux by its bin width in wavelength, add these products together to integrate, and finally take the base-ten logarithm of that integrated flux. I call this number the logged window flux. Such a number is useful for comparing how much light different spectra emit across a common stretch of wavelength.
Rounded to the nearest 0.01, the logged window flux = 2.68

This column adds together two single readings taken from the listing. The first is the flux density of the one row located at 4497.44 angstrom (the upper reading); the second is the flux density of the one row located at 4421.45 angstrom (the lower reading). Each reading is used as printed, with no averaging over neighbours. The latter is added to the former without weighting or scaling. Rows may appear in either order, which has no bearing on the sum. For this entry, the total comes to 39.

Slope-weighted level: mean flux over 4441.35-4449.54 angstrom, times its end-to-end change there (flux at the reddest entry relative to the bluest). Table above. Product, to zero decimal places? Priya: 21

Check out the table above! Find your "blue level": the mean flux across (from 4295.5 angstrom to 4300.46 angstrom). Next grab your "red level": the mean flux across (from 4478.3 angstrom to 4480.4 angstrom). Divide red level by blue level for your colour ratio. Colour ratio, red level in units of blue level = 1.21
